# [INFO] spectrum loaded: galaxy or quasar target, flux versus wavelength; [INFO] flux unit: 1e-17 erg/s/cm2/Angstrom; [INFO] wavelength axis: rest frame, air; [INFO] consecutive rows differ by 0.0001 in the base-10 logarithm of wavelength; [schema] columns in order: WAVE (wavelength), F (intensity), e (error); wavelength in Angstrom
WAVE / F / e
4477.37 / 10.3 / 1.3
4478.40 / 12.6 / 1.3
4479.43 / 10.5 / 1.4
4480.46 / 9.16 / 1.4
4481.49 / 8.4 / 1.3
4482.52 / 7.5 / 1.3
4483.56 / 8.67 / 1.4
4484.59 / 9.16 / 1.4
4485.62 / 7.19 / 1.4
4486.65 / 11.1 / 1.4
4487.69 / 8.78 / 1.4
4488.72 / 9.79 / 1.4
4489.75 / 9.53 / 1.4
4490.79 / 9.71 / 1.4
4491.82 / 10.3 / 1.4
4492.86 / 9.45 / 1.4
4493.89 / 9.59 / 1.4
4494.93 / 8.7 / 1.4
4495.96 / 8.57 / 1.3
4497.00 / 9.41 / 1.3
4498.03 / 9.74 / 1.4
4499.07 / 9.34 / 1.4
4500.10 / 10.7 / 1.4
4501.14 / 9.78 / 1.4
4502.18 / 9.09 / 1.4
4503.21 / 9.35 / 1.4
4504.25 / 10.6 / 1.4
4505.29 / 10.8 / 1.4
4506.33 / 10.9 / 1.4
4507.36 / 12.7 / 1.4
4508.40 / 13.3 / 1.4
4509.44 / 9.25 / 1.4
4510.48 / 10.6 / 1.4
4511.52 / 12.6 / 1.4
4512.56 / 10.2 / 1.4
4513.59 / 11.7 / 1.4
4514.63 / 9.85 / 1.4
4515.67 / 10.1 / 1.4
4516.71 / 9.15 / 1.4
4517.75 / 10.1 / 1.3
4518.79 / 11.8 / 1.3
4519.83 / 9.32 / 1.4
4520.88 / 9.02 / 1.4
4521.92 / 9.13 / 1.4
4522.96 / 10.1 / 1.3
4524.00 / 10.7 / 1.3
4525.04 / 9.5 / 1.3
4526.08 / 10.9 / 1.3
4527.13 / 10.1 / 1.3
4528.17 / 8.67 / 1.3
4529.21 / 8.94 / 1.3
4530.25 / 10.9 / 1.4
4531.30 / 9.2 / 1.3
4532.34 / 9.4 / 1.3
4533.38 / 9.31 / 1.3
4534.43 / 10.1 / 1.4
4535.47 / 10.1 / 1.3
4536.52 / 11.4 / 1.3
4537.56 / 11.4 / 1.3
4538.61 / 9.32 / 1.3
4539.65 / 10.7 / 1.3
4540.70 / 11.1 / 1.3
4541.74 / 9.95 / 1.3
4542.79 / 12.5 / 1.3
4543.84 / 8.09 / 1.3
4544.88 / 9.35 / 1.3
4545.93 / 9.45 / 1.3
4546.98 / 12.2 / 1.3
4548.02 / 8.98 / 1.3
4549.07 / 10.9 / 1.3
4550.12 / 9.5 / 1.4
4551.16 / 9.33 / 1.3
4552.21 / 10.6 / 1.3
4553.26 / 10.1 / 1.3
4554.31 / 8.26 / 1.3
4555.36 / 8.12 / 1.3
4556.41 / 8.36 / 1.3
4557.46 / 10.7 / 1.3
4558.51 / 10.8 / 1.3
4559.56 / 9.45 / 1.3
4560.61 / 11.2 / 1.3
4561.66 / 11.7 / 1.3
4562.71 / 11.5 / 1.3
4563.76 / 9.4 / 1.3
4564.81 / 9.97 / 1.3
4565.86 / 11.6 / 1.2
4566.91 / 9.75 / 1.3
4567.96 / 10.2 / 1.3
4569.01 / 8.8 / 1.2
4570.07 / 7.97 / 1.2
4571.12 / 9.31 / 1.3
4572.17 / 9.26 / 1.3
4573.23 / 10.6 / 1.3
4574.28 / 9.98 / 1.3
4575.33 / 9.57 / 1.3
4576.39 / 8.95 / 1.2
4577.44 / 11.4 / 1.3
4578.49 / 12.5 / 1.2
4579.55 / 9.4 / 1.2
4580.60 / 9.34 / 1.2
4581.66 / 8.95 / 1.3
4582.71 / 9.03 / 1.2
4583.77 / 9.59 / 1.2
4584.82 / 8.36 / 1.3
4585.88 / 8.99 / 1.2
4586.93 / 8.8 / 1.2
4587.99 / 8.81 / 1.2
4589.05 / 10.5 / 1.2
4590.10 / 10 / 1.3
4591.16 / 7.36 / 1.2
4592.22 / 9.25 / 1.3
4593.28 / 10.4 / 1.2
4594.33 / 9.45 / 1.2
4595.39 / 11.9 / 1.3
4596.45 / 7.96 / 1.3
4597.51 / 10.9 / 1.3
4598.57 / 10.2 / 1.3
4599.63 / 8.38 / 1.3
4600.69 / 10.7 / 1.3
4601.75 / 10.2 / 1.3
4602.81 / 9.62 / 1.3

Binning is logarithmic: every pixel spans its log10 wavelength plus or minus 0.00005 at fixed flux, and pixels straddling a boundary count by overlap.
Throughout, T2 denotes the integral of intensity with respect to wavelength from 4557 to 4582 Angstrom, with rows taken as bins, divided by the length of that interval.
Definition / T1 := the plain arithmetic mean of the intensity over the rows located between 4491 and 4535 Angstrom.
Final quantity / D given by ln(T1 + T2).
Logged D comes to 3.00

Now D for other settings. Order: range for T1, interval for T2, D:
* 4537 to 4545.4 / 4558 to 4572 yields 3.02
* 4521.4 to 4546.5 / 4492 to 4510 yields 3.00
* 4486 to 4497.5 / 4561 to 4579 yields 2.98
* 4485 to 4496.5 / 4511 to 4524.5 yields 2.98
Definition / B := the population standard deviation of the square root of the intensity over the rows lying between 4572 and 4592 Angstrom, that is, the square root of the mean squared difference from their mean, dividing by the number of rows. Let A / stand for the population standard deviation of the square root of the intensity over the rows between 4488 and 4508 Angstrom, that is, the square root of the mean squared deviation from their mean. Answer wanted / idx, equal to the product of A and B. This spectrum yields 0.025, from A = 0.143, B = 0.176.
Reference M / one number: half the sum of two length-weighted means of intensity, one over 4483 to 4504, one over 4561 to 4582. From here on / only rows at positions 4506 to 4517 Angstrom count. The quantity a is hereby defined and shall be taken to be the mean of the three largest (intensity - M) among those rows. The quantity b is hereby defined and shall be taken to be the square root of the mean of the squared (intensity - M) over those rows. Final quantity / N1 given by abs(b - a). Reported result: 1.3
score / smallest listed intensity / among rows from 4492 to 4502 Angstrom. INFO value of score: 8.57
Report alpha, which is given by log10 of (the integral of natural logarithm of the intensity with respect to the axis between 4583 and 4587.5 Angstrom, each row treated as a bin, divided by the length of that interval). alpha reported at 0.340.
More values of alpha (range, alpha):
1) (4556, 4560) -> 0.359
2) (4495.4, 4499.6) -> 0.348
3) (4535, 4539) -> 0.372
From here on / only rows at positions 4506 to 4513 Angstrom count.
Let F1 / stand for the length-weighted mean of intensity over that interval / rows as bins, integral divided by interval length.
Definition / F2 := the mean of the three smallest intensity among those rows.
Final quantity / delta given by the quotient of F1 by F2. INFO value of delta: 1.14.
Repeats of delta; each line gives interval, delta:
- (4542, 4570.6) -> 1.23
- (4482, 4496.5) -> 1.18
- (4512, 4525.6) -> 1.11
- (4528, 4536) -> 1.08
